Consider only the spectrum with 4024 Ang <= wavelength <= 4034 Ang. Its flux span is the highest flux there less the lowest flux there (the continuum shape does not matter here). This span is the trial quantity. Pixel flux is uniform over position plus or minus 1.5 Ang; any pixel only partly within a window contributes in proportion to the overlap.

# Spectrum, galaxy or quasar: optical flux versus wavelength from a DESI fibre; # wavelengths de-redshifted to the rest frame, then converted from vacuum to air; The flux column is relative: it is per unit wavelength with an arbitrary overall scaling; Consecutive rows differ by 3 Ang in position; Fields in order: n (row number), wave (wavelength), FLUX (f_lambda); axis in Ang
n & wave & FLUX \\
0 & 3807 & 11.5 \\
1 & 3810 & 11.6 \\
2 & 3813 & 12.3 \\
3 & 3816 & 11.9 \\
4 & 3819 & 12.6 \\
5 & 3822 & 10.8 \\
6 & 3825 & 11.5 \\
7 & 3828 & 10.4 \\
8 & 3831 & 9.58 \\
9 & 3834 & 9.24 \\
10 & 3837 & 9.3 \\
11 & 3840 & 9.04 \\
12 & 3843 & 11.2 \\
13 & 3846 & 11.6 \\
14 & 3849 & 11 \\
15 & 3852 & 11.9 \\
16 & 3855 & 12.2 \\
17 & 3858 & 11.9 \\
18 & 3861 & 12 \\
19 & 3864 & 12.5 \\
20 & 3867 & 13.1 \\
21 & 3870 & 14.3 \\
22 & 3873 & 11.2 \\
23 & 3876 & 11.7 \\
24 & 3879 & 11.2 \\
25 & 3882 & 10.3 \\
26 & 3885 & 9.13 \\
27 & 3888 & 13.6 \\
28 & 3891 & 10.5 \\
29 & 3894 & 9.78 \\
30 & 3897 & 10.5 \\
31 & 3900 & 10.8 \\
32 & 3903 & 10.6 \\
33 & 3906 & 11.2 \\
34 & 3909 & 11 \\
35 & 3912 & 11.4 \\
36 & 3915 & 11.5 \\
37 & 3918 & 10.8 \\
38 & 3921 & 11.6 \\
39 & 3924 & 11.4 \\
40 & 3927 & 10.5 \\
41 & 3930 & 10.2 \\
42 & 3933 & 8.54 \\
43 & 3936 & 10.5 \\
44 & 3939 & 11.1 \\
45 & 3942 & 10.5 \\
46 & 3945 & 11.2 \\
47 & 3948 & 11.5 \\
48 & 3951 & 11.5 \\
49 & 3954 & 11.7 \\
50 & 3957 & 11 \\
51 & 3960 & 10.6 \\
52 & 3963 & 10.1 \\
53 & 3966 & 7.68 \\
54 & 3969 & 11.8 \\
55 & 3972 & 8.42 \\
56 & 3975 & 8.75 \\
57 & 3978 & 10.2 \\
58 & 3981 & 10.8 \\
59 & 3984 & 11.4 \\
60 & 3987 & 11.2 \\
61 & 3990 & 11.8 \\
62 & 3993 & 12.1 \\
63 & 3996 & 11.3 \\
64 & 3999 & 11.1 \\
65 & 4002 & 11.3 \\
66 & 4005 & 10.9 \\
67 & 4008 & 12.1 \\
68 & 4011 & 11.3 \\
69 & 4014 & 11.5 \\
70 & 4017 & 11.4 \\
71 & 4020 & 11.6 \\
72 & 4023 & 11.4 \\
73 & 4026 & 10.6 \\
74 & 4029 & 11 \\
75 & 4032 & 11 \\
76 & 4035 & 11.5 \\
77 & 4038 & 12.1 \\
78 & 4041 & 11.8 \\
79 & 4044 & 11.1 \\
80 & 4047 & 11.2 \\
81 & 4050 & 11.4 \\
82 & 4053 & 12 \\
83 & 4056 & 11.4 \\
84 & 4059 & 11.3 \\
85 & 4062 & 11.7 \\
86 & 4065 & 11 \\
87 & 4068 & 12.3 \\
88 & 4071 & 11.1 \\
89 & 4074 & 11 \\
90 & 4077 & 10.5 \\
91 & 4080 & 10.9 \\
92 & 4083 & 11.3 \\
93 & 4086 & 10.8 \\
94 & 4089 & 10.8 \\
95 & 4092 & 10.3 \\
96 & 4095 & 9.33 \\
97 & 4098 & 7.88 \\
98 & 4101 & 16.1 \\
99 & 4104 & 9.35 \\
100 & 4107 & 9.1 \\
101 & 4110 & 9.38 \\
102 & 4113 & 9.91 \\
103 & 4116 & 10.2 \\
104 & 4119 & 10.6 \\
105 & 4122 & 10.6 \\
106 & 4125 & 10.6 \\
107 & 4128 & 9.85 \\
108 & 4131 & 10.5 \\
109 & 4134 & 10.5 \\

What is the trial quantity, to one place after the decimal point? 0.4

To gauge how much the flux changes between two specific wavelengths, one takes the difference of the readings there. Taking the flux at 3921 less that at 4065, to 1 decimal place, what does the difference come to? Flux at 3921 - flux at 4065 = 0.6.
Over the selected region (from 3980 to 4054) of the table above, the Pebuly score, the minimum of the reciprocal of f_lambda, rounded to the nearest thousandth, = 0.083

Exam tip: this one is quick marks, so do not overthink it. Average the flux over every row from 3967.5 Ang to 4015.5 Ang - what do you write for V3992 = 11.0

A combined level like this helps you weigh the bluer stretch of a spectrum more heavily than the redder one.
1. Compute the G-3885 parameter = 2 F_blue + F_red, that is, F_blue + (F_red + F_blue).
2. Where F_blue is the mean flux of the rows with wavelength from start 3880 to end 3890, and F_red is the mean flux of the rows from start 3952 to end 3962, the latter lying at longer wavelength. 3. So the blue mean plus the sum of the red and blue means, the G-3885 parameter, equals 33.1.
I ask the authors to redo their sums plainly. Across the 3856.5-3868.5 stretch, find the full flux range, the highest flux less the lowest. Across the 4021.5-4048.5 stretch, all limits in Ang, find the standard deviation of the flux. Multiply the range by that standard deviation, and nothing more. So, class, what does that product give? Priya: 0.5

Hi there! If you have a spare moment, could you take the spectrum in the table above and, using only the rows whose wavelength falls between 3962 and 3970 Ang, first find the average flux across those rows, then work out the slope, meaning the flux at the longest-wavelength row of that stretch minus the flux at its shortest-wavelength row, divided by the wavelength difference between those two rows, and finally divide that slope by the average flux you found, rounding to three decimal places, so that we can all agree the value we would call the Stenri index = 0.029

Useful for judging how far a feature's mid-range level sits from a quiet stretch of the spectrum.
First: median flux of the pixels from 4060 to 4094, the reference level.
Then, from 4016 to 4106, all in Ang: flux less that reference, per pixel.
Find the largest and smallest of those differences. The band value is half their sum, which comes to 1.0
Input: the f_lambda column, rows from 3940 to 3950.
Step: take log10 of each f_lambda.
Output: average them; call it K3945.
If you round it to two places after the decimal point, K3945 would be 1.04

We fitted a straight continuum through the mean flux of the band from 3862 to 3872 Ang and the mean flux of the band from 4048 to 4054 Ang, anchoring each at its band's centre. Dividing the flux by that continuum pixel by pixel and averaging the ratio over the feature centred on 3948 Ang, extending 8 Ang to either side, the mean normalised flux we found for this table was 0.90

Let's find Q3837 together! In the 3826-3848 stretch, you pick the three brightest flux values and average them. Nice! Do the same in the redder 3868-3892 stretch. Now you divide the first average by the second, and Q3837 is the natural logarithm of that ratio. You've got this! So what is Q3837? -0.18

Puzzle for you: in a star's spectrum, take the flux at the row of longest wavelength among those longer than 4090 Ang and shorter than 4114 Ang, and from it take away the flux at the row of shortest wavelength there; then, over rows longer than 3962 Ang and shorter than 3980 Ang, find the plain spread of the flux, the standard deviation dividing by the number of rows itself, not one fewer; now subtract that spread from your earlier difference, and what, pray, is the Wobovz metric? -1.8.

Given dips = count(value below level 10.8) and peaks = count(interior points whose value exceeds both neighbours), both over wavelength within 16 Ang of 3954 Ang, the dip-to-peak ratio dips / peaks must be 4.0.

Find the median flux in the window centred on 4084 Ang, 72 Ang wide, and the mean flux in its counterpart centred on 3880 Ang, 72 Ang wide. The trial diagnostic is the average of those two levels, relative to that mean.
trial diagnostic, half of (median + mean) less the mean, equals -0.30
